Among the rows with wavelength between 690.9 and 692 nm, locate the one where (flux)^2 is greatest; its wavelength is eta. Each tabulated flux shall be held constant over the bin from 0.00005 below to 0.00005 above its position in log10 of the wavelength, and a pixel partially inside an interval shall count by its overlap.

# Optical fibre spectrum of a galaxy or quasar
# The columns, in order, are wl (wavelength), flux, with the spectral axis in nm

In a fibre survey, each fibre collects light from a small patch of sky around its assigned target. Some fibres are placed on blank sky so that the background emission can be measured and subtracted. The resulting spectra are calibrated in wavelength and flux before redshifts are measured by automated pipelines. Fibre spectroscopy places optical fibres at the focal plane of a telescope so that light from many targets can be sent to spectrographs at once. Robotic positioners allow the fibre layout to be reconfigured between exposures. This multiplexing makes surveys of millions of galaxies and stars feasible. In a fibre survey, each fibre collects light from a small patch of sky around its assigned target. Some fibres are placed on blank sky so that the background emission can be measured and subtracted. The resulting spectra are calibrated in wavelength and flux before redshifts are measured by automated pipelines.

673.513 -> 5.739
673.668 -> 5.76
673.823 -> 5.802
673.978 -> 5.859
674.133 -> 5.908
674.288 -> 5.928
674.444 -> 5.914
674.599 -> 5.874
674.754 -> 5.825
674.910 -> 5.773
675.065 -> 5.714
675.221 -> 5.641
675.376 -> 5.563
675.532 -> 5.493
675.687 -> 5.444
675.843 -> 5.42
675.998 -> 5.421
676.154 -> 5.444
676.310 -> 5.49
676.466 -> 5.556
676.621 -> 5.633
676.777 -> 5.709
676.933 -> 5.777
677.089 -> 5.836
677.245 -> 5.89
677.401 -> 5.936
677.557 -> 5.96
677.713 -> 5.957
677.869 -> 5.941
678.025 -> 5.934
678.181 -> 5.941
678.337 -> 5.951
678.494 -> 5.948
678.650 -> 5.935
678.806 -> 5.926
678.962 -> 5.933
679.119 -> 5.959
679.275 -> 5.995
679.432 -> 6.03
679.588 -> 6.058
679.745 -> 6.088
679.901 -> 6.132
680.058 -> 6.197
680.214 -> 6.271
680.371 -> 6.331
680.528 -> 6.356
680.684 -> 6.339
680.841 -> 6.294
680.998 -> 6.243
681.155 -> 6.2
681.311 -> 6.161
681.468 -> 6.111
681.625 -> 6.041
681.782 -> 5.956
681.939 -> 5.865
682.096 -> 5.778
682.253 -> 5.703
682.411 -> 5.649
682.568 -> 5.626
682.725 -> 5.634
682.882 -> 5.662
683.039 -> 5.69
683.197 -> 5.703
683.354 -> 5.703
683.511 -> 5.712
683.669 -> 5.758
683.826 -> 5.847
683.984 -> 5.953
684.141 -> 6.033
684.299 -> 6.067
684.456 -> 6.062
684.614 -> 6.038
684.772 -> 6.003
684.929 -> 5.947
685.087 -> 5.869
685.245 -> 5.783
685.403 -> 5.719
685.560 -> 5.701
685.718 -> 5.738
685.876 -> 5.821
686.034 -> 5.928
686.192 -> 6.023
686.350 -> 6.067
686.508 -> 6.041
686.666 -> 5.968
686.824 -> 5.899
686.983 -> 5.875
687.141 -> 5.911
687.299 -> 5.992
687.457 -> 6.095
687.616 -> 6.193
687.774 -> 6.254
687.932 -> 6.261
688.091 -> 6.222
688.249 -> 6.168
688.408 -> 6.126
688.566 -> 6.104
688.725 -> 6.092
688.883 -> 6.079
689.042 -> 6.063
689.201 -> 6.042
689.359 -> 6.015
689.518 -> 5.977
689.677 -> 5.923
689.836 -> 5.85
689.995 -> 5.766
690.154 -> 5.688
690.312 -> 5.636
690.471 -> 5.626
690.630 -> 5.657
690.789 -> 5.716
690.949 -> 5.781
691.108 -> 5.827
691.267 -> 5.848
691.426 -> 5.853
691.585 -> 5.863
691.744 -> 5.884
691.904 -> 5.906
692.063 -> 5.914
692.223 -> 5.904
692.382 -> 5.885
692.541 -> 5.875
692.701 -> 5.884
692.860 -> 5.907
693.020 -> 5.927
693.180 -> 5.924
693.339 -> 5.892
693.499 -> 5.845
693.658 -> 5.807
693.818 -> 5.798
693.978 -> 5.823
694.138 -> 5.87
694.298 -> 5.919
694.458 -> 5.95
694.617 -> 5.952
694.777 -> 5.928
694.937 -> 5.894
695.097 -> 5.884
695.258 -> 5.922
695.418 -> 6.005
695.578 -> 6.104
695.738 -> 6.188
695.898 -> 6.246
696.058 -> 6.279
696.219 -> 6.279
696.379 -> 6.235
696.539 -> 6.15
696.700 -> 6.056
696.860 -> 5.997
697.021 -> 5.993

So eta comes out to 691.904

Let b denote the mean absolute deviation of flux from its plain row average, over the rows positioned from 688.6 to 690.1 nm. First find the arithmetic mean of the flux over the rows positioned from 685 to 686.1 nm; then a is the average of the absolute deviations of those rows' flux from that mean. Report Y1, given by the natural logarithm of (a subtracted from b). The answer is -3.85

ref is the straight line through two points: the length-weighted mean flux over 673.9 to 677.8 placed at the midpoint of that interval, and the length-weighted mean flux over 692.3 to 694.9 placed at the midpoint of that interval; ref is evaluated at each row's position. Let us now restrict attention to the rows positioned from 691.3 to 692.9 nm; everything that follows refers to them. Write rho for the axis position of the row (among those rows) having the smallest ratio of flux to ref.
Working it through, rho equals 691.426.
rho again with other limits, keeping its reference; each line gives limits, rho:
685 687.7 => 685.560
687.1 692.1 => 690.471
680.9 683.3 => 682.568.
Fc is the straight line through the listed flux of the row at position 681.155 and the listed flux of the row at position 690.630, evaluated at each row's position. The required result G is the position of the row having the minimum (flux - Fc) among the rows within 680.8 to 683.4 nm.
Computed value 682.568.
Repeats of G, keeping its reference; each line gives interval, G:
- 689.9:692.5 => 690.471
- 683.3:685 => 683.354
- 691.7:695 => 691.744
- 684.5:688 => 685.560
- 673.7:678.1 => 675.843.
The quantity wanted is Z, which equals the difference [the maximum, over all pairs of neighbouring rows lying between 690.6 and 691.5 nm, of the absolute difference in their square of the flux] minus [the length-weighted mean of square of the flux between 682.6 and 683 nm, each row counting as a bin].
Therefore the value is -31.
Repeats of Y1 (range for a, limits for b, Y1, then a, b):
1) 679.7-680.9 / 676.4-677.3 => -4.08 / 0.08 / 0.101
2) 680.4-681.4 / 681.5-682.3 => -3.23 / 0.06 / 0.104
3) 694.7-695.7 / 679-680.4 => -3.31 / 0.07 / 0.102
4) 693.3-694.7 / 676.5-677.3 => -3.53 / 0.05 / 0.078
